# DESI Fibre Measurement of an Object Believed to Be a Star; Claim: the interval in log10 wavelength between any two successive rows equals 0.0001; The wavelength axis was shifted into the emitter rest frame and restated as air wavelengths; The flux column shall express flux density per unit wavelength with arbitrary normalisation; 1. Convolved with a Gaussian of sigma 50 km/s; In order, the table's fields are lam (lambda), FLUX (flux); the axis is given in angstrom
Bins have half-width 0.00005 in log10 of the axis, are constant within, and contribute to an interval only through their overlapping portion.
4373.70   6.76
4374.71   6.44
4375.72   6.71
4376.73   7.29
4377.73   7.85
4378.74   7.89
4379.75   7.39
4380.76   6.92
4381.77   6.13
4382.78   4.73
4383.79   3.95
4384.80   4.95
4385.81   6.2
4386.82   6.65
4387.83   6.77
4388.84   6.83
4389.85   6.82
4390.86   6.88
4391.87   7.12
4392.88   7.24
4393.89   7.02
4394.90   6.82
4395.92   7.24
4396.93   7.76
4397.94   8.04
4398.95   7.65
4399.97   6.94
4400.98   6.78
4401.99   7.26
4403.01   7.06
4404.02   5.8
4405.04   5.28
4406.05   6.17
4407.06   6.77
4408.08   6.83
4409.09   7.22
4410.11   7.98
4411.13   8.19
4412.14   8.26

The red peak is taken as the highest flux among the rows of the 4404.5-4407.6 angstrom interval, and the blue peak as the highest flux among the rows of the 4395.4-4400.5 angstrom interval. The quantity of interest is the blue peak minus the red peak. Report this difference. 1.3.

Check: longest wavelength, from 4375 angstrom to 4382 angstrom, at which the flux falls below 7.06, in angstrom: 4381.77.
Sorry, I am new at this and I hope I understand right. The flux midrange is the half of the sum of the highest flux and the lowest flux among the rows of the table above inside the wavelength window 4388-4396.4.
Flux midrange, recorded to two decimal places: 7.03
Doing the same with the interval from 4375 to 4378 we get 7.28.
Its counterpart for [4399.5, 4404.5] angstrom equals 6.53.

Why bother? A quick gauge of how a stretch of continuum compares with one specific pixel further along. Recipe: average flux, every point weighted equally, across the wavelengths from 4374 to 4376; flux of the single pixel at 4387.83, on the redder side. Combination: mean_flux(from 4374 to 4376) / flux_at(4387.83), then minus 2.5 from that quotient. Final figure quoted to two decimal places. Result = -1.53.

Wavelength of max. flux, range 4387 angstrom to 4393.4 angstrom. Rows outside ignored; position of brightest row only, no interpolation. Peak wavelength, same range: 4392.88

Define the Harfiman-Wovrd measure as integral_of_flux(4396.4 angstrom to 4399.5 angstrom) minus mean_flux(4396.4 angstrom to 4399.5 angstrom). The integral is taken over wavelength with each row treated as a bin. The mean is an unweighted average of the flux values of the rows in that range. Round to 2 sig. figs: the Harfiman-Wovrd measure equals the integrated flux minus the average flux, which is 16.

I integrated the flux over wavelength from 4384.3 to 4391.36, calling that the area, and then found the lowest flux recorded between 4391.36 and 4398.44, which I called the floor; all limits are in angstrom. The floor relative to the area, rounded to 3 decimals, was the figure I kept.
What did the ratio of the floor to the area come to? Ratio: 0.150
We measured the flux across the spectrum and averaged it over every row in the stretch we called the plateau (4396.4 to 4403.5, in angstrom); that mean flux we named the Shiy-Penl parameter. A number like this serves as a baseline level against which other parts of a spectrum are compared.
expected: 7.4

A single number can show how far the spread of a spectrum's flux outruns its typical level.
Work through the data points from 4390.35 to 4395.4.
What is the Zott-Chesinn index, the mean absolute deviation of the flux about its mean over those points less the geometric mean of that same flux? -6.88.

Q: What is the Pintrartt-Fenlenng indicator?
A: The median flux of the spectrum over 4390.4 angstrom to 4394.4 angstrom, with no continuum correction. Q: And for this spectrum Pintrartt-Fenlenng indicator 7.07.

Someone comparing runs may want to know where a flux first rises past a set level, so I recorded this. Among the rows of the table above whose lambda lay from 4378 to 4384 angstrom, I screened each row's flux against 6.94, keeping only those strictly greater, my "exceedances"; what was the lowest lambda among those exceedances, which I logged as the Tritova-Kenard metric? 4378.74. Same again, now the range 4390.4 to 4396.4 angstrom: 4391.87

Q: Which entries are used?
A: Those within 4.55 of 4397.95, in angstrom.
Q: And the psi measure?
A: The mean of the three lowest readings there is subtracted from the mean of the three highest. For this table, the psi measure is 1.0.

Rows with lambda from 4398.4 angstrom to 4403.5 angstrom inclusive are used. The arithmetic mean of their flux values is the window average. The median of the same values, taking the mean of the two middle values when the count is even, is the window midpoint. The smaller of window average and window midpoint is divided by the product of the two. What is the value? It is 0.140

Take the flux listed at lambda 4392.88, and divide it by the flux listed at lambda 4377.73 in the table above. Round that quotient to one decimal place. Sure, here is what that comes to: 0.9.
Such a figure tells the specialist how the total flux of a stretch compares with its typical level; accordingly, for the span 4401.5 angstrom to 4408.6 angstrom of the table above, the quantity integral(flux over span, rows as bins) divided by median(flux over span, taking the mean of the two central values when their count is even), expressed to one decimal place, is 6.8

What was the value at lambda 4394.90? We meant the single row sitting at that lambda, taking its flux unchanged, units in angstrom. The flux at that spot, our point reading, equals 6.82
